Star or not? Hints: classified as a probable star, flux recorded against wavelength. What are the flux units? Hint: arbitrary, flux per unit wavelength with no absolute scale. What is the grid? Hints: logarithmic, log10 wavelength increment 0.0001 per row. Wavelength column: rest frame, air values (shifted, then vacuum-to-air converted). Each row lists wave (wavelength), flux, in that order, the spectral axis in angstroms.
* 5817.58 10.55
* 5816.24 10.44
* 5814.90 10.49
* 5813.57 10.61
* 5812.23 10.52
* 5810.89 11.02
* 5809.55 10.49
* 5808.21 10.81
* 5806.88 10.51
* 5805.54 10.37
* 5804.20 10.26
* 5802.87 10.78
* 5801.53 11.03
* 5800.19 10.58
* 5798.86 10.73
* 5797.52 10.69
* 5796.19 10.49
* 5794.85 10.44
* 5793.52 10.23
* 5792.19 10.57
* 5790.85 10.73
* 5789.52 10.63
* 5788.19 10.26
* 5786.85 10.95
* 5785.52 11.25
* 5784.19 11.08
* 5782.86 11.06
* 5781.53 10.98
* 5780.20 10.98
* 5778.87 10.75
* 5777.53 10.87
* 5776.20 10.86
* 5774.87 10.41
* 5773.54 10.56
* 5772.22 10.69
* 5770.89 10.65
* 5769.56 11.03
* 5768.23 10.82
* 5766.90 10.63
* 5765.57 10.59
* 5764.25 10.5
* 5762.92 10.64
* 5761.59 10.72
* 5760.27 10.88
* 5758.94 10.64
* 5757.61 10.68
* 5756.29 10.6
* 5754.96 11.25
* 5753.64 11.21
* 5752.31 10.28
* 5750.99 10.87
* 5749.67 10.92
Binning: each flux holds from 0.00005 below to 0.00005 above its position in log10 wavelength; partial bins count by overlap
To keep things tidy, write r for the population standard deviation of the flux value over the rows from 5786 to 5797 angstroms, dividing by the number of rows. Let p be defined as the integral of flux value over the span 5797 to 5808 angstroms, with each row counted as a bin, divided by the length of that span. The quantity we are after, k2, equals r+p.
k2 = 10.85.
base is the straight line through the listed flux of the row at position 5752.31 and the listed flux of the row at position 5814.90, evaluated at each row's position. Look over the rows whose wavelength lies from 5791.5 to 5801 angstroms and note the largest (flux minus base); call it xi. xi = 0.29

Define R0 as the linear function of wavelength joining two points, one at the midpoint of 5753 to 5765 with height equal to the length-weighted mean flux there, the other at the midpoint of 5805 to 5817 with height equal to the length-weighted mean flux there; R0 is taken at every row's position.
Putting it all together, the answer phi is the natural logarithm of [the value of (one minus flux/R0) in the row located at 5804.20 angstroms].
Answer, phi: -3.4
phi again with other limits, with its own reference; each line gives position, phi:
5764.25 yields -3.7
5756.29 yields -4.0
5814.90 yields -4.8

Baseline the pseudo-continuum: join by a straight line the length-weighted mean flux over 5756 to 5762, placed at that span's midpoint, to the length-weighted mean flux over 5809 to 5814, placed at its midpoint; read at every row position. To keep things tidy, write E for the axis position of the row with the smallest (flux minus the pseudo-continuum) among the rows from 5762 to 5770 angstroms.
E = 5764.25 angstroms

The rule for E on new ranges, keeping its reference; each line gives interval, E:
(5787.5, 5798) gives 5793.52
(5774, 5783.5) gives 5774.87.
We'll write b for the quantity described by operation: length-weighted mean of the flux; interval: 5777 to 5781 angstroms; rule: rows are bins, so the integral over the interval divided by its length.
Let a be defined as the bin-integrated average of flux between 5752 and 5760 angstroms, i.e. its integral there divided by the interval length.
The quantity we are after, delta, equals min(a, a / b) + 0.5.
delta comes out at 1.49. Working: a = 10.8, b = 10.85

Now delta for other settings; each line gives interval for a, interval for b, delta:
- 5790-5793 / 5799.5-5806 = 1.50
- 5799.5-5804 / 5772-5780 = 1.50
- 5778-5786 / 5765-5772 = 1.53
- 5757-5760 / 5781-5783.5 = 1.47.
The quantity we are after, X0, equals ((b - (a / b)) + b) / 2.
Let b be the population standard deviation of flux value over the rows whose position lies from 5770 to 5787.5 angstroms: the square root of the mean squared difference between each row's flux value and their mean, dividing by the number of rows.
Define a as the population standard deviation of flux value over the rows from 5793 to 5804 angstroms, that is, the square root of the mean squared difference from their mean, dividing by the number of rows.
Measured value -0.28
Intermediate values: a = 0.23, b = 0.22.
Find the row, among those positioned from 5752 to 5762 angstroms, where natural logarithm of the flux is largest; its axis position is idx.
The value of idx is 5754.96 angstroms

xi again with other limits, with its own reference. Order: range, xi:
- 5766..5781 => 0.69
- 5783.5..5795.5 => 0.86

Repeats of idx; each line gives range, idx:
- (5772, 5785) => 5784.19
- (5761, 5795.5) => 5785.52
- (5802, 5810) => 5808.21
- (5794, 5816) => 5801.53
